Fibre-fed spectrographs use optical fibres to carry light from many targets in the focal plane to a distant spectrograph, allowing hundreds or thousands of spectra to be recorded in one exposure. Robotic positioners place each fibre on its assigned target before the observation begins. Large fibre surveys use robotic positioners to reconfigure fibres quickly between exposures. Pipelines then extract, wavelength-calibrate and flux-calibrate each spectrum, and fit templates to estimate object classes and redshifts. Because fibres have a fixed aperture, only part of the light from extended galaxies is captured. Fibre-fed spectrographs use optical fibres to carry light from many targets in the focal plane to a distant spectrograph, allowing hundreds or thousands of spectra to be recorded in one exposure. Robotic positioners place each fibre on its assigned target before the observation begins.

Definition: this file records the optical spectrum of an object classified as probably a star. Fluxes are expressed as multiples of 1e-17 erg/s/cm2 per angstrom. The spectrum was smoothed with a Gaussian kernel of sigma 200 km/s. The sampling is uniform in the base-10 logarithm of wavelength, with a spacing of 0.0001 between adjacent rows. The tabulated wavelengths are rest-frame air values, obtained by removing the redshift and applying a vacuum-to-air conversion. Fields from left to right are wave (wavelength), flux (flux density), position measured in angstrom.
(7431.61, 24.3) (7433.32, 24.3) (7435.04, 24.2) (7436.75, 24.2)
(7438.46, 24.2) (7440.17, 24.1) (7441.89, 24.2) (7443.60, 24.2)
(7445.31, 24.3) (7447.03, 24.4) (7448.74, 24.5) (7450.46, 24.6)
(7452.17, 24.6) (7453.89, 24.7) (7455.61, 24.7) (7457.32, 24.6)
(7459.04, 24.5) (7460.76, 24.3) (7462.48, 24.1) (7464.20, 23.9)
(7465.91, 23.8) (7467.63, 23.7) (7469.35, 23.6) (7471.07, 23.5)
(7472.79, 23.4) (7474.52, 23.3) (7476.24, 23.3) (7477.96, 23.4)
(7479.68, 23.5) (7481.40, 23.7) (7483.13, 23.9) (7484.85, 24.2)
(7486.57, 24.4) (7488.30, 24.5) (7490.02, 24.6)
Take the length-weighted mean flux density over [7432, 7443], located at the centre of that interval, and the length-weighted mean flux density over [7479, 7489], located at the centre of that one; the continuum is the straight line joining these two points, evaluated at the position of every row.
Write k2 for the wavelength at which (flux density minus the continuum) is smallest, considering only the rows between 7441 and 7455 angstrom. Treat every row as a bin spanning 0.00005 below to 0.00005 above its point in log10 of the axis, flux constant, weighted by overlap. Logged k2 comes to 7441.89 angstrom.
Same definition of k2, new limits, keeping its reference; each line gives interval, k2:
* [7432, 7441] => 7440.17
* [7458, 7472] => 7471.07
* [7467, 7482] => 7474.52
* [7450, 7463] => 7462.48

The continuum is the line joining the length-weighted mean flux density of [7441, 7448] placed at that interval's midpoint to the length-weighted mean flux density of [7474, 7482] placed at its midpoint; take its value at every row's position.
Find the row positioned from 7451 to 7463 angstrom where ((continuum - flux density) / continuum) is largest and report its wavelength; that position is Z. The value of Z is 7462.48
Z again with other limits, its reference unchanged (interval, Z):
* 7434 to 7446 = 7435.04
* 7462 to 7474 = 7472.79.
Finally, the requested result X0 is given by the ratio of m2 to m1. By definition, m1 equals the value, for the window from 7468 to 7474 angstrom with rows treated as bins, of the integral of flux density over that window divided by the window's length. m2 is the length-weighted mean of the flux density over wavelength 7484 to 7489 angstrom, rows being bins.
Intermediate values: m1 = 23.5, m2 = 24.4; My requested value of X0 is 1.038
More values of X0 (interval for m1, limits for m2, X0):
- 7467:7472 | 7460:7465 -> 1.021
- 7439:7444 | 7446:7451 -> 1.012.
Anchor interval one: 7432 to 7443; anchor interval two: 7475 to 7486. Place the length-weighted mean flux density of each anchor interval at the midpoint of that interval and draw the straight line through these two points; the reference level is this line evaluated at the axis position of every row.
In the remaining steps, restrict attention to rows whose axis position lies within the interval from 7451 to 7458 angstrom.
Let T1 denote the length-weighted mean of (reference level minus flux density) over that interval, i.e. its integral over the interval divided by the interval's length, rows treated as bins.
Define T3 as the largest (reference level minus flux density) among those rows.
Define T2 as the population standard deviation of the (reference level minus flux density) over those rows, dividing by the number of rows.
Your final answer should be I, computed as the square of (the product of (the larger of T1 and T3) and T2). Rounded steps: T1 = -0.65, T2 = 0.05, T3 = -0.6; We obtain 0.0010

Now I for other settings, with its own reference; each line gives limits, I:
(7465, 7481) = 0.0034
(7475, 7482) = 0.0056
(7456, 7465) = 0.0000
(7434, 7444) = 0.0000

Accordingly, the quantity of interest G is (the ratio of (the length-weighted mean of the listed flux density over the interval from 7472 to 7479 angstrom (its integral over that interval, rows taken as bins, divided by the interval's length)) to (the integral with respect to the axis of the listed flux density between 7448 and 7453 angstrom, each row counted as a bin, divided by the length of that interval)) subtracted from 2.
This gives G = 1.05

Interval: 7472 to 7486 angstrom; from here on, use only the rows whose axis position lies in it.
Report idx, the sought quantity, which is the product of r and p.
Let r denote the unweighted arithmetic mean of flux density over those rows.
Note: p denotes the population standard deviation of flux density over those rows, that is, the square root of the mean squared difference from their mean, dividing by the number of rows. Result 7.1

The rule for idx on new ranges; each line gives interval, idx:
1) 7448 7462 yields 3.0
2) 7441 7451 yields 3.6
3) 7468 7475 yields 2.6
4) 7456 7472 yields 9.0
